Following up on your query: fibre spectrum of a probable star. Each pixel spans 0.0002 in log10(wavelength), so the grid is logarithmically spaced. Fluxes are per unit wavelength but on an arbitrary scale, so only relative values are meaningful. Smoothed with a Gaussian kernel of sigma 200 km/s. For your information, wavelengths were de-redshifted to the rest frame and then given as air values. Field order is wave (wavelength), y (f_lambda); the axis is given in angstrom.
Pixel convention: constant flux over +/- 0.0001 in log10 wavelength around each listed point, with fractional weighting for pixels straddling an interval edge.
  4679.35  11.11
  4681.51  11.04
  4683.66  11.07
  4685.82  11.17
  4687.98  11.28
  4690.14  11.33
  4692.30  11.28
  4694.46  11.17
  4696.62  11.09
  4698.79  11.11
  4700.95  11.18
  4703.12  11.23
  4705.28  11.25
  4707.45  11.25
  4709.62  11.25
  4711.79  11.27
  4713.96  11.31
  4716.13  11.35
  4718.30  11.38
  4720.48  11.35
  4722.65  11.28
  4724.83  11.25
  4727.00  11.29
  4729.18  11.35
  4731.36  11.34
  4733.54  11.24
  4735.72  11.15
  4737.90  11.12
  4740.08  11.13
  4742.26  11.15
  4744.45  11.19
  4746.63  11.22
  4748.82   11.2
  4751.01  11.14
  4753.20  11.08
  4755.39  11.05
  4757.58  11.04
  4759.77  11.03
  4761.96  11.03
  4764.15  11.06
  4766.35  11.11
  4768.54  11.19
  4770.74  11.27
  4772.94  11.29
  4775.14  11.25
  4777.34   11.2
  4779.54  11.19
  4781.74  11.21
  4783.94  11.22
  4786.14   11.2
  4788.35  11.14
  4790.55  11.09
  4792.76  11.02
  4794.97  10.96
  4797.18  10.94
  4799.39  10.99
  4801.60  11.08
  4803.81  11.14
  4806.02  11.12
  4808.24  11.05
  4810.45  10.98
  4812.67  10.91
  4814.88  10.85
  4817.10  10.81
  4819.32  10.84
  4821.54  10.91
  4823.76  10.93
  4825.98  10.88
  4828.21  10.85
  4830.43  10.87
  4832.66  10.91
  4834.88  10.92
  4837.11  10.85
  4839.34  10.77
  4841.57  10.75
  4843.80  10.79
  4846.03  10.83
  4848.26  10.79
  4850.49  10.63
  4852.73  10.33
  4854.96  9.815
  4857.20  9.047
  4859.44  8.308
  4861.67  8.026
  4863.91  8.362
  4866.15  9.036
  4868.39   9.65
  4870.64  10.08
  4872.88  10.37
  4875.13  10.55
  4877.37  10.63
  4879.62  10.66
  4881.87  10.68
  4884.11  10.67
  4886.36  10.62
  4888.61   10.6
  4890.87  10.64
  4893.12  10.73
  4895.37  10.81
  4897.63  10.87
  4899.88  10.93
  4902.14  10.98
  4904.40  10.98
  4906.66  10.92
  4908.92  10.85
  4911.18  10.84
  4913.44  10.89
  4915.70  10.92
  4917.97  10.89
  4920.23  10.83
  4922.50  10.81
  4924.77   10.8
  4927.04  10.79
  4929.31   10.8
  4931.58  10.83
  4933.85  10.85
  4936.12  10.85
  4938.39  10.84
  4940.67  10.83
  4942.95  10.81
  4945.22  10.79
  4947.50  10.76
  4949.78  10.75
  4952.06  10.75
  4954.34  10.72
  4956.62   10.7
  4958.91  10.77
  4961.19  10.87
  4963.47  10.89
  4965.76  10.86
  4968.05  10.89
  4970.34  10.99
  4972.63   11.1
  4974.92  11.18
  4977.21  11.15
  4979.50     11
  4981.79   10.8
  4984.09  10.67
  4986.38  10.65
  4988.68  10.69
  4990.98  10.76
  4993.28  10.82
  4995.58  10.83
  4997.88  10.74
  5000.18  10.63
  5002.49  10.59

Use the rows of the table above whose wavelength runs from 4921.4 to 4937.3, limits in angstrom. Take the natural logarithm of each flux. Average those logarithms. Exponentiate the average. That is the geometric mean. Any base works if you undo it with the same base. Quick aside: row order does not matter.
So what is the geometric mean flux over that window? 10.8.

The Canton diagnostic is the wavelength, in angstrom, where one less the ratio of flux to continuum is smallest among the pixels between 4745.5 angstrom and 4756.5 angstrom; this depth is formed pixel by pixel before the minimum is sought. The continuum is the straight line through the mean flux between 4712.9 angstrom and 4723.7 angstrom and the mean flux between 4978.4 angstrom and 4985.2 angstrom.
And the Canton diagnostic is 4746.63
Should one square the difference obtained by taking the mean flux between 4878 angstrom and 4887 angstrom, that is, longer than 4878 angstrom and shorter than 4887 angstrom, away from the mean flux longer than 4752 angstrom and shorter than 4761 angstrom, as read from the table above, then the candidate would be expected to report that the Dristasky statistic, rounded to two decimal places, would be 0.15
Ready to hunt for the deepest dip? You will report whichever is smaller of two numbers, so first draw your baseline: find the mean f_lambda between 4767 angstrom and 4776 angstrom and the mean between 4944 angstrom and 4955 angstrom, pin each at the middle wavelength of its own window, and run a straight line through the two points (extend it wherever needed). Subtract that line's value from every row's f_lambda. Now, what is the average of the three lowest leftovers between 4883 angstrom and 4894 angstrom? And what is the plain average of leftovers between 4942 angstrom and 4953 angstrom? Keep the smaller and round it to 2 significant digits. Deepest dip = -0.30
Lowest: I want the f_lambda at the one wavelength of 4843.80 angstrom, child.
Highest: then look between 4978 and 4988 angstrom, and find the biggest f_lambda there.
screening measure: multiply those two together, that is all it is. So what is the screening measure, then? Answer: 119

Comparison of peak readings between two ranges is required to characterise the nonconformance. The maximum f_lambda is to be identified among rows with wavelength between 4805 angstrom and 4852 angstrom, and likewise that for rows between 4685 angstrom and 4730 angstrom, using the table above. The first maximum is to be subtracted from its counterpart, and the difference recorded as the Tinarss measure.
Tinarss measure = 0.26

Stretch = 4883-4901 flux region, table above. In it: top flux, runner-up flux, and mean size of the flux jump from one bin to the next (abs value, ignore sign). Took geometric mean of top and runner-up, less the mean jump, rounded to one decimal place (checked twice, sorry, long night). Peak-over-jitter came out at 10.8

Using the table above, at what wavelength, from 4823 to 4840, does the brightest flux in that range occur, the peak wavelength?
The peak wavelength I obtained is 4823.76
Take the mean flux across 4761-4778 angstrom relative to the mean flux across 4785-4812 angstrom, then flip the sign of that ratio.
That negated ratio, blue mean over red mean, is -1.01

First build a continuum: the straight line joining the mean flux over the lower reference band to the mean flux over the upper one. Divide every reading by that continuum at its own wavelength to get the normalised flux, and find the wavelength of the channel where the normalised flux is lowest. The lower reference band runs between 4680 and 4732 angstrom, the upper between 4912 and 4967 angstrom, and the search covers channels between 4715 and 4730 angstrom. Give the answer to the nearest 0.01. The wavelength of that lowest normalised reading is 4724.83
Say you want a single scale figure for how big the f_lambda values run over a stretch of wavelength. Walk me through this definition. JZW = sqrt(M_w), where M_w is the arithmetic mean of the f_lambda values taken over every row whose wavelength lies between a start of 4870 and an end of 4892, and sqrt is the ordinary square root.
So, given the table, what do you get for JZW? 3.25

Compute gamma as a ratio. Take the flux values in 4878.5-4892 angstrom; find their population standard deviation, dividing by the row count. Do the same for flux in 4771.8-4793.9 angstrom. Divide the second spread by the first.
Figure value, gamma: 2.7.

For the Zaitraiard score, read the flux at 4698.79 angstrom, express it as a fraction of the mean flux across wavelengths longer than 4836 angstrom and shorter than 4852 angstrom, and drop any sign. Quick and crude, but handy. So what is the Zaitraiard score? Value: 1.03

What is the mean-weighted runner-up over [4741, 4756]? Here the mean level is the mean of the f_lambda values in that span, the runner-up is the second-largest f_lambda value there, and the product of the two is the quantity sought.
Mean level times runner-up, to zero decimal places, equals 125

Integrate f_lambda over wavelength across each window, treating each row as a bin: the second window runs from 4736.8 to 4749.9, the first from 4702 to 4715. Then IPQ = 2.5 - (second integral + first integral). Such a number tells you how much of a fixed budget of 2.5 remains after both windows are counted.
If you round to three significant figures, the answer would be -290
